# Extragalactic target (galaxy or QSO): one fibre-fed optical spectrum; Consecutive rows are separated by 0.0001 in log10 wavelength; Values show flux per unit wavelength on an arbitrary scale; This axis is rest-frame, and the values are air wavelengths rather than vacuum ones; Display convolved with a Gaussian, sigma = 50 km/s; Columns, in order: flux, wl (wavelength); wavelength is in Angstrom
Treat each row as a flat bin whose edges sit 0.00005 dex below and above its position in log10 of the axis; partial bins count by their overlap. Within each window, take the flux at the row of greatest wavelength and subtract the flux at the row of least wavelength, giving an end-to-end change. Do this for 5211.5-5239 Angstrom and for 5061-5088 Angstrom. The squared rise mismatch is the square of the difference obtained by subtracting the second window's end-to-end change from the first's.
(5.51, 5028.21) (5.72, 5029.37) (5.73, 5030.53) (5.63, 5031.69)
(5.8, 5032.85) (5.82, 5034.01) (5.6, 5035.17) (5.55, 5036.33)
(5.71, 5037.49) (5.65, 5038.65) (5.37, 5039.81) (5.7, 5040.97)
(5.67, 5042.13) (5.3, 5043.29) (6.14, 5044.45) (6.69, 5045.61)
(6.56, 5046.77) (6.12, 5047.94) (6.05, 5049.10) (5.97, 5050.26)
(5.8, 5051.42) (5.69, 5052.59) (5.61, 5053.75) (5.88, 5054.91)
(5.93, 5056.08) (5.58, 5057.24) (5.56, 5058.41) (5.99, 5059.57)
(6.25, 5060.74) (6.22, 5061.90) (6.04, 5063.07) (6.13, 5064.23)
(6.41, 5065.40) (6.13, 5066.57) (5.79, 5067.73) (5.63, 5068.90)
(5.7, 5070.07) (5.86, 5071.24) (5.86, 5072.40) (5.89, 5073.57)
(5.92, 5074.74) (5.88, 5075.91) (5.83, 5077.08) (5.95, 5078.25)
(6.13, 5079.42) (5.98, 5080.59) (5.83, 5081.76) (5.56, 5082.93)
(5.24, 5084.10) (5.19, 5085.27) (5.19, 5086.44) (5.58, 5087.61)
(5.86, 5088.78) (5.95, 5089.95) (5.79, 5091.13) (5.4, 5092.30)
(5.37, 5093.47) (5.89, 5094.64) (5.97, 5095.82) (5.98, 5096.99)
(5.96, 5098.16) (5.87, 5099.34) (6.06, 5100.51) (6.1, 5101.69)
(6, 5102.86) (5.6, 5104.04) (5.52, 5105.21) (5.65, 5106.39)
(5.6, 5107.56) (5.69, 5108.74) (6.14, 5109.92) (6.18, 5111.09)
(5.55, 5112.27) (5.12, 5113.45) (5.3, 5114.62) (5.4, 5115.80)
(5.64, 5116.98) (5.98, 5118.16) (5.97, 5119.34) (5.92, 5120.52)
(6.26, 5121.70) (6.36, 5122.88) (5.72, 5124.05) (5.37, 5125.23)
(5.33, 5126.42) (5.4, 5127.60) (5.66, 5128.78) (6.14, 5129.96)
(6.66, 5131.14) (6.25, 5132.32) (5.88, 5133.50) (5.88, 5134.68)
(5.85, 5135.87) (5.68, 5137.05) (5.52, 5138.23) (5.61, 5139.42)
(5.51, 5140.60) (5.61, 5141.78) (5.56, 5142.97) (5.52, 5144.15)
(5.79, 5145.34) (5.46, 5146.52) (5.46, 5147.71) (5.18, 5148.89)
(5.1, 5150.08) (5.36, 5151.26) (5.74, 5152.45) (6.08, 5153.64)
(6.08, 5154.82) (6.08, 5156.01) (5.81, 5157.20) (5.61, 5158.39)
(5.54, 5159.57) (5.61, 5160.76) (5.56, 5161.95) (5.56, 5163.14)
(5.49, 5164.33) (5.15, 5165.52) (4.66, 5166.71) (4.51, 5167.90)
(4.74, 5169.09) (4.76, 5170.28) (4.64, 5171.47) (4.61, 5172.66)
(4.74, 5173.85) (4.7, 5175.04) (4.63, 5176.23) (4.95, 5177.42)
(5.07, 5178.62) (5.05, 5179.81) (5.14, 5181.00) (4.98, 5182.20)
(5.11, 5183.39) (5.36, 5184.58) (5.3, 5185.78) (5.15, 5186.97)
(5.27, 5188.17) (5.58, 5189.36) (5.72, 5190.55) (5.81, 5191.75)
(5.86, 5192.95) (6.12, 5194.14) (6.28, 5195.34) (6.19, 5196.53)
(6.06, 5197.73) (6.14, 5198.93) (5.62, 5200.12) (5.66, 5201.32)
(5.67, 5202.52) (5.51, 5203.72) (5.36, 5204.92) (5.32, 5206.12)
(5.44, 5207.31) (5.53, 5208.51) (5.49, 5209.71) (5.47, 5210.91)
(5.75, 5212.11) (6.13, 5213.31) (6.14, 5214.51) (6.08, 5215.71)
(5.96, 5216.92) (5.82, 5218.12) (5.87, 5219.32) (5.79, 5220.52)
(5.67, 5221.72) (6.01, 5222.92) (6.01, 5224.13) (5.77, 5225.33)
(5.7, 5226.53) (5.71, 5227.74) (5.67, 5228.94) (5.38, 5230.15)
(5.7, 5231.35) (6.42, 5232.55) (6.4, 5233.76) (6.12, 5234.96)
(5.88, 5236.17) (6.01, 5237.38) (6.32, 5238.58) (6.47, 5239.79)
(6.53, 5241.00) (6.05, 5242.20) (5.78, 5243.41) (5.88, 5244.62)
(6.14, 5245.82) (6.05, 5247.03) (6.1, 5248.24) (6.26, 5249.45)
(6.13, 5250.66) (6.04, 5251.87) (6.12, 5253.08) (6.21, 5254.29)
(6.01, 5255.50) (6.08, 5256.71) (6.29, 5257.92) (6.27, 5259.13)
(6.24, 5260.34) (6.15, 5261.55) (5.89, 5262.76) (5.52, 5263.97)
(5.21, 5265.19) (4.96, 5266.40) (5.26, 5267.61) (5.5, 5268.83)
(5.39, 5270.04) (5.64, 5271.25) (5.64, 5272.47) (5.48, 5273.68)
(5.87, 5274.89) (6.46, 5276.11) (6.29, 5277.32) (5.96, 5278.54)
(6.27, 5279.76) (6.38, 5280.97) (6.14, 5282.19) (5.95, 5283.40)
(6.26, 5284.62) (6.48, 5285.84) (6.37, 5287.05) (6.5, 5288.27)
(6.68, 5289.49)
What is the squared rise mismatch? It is 1.5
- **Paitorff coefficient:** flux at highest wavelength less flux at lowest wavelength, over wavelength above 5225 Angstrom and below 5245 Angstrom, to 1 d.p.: 0.1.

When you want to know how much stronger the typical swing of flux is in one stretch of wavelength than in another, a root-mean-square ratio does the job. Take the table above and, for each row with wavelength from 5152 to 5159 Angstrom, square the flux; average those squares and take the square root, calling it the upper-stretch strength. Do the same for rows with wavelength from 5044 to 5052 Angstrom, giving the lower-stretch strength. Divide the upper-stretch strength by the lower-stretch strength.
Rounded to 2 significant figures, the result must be 0.95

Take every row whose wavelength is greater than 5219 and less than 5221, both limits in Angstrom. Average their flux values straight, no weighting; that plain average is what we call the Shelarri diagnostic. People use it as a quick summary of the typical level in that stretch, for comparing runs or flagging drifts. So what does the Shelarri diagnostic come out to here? 5.83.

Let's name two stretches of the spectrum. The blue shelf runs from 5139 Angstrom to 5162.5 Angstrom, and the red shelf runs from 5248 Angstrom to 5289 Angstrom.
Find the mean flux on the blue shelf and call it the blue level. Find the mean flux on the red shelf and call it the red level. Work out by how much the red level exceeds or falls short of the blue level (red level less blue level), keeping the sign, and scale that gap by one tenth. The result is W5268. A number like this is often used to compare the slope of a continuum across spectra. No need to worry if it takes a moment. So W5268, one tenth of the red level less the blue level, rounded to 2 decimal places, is 0.04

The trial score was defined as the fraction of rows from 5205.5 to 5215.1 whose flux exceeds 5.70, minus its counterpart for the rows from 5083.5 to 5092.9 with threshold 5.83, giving 0.1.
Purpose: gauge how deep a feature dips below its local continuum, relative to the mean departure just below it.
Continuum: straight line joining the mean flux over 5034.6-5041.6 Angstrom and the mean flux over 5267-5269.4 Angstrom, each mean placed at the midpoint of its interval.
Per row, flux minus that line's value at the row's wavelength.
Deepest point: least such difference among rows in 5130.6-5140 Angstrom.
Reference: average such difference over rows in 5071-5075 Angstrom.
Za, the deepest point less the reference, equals -0.30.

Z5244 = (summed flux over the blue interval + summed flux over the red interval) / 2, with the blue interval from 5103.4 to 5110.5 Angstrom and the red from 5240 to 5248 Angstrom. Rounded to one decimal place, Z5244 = 35.3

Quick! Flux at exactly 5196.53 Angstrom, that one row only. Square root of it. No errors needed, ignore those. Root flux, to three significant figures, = 2.49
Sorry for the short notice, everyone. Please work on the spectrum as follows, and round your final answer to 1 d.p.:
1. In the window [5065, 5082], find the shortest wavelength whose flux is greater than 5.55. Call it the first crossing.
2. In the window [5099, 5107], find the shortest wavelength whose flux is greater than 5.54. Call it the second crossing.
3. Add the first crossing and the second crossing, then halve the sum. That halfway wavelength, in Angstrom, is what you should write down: 5082.4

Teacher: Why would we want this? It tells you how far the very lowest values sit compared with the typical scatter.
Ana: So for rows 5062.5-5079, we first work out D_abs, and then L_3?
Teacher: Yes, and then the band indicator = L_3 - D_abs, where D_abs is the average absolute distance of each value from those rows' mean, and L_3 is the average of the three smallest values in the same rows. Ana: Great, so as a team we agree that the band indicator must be 5.6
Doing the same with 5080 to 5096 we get 4.9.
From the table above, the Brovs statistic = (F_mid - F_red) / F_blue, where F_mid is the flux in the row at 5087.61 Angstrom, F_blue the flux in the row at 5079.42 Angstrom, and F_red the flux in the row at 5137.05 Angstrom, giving -0.016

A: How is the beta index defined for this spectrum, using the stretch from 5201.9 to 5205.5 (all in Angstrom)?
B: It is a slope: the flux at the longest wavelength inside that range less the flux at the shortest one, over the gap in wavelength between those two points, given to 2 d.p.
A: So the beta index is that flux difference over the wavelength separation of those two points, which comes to -0.13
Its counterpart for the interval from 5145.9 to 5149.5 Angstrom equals -0.12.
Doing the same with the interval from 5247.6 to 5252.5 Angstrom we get -0.02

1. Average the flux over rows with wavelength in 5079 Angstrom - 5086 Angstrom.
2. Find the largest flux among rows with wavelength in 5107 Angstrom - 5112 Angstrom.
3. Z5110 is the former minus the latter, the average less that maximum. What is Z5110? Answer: -0.5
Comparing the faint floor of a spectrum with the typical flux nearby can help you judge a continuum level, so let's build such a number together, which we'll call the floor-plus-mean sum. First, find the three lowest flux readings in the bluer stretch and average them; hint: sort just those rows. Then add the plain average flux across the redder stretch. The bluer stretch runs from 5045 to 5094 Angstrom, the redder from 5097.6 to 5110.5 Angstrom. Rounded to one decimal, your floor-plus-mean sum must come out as 11.0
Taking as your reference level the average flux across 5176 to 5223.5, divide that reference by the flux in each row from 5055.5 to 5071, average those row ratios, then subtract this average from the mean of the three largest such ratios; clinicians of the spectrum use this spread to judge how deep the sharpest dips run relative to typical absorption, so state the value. 0.059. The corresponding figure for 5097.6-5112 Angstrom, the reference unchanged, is 0.048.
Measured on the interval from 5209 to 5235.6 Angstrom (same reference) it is 0.072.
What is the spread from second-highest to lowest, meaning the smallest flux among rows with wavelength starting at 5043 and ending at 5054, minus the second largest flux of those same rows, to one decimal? -1.3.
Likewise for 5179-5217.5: -1.2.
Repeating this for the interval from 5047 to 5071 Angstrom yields -0.7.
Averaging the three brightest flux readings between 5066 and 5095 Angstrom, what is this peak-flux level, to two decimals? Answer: 6.08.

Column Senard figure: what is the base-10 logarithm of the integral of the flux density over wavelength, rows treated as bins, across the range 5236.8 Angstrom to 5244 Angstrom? 1.65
